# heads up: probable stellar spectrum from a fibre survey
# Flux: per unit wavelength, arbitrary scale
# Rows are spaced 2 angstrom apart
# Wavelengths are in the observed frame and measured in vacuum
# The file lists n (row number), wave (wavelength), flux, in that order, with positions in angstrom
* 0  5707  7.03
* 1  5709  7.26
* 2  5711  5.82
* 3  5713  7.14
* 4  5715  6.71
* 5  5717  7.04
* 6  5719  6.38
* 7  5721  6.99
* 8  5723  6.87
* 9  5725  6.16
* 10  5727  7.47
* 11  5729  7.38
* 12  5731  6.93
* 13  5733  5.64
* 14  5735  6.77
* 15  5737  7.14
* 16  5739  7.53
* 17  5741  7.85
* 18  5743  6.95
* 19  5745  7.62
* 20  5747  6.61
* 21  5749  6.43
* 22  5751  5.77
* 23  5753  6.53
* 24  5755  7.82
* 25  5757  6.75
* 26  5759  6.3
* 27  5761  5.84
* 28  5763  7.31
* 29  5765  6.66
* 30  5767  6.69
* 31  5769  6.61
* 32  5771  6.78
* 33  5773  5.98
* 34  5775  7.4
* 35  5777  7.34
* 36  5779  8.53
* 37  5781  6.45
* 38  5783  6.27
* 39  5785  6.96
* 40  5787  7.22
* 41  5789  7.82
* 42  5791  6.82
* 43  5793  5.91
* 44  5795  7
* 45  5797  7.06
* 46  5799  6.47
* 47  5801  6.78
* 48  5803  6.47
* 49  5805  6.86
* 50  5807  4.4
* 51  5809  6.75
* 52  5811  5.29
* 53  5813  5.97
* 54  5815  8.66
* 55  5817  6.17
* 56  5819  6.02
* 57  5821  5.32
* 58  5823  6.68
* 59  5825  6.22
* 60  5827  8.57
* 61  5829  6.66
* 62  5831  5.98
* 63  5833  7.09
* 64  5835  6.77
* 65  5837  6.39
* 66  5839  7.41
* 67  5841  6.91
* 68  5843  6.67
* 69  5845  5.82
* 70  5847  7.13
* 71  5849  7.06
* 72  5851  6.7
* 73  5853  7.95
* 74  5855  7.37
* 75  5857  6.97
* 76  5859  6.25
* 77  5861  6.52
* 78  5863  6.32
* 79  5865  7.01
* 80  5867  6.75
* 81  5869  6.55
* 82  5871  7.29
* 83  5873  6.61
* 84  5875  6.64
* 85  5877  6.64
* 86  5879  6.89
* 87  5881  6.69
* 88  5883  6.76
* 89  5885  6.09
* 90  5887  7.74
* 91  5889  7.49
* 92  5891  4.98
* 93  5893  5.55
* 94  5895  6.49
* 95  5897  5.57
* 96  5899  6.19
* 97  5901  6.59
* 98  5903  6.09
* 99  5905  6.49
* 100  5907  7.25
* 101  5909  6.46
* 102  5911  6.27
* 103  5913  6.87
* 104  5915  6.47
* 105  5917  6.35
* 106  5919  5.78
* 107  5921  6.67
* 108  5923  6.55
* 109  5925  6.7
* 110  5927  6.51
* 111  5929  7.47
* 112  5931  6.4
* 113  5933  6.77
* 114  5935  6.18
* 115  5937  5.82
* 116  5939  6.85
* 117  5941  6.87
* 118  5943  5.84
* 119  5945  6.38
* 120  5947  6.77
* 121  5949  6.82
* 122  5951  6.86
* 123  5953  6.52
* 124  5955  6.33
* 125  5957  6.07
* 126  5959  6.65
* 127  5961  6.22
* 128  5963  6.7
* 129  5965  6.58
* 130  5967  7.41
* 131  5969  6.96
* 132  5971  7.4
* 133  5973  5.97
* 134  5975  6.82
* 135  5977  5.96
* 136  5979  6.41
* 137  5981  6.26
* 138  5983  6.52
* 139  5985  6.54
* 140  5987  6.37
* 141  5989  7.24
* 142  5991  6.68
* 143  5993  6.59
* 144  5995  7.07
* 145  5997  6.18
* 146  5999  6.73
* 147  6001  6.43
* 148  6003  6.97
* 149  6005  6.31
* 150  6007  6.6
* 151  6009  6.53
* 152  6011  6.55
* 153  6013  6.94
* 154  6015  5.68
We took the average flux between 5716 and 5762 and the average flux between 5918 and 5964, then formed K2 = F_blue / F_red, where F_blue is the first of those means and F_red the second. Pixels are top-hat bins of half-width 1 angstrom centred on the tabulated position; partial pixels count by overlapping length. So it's 1.047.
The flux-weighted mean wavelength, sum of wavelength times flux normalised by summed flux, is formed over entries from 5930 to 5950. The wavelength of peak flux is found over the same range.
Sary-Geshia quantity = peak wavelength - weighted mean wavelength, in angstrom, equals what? 0.9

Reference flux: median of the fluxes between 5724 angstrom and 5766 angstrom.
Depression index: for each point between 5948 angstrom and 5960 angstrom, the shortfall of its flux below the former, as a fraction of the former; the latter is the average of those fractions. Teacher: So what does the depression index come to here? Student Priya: 0.034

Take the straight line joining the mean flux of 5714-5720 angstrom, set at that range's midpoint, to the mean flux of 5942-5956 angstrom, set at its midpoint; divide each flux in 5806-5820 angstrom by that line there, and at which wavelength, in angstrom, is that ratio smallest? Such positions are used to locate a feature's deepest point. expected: 5807 angstrom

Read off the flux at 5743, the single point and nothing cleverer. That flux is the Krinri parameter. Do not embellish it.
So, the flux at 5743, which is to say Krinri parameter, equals 6.95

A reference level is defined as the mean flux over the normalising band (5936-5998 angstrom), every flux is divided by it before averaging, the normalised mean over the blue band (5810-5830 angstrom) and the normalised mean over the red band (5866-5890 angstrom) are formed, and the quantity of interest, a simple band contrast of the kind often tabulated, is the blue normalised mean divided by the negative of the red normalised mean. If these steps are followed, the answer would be -0.96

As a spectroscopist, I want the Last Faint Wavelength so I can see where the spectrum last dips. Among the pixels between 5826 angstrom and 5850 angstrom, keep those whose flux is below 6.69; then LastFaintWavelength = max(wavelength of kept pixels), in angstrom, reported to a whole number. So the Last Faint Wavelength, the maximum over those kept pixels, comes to 5845 angstrom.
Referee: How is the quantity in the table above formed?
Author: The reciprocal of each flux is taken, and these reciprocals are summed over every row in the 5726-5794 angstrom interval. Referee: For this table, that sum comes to 5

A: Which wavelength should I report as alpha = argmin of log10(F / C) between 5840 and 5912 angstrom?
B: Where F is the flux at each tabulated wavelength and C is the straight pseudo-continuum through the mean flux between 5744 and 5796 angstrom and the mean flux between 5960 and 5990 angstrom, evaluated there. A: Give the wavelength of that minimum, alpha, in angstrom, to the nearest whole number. 5891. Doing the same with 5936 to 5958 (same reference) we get 5937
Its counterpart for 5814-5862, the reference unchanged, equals 5821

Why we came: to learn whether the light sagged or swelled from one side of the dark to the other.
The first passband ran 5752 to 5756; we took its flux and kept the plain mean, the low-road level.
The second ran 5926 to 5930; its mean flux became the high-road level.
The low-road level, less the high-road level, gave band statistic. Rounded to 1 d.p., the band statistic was 0.2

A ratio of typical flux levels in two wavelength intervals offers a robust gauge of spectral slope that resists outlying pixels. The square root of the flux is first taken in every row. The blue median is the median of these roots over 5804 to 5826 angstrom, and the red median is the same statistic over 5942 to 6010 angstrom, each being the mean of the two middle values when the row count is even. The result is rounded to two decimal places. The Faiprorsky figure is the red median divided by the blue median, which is 1.03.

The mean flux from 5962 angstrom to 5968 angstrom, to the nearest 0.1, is 6.9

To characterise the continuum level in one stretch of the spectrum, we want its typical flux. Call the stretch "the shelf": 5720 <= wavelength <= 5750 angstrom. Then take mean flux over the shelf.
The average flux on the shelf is 7.0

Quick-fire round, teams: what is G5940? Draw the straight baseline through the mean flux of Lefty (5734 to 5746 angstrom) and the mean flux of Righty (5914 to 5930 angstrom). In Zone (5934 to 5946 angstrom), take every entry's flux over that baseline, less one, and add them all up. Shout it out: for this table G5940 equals -0.15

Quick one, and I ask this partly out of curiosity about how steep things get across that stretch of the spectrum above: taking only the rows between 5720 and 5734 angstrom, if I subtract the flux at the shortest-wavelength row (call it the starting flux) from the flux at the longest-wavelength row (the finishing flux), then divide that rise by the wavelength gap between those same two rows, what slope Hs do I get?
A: -0.11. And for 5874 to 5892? -0.10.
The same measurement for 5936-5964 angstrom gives 0.03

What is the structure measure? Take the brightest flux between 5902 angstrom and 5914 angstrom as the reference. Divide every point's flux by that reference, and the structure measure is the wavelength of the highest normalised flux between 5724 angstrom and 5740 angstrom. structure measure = 5739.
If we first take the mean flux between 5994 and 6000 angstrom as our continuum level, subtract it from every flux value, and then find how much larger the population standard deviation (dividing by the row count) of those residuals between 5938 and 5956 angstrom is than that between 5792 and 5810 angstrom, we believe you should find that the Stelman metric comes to -0.45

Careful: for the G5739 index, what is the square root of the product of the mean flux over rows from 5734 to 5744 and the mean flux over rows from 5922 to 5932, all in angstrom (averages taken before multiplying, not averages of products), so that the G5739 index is 7.0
